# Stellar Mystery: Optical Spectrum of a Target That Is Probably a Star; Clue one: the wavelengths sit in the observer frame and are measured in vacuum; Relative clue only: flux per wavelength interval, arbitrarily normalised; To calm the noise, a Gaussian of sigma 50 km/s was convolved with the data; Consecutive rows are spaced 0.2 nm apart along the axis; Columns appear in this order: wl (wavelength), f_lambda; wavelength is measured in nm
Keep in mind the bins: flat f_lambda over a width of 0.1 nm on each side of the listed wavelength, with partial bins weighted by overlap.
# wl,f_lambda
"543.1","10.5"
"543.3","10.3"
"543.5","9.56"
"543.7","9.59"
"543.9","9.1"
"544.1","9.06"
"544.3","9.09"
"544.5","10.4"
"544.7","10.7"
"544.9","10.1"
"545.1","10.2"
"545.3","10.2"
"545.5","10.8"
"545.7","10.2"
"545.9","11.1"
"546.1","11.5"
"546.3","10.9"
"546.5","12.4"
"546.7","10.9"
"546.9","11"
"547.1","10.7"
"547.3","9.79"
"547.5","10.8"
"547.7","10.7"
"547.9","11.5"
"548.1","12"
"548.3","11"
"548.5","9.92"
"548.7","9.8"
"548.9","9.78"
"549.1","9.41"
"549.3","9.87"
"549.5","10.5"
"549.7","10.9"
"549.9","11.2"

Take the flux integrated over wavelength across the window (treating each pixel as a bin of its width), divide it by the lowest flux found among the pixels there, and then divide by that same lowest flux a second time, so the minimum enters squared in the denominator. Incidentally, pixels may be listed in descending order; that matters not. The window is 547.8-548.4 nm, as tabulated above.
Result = 0.0570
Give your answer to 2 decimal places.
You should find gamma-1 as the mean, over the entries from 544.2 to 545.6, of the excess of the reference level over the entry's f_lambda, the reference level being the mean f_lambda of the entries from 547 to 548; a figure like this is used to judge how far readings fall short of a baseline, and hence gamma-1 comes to 0.49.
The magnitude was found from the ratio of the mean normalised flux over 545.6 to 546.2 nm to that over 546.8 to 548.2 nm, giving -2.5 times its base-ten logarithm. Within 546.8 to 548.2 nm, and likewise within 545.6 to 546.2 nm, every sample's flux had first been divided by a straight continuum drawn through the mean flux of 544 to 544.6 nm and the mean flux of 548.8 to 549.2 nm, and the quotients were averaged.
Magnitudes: 0.00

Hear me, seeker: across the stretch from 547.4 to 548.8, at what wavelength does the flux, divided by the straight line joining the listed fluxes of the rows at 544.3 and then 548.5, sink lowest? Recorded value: 548.7 nm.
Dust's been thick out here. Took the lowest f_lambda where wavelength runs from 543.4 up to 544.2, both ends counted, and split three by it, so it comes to 0.331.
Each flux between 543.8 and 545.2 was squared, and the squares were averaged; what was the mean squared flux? 97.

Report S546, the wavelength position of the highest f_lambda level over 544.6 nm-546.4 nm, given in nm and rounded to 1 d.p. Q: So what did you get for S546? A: 546.1 nm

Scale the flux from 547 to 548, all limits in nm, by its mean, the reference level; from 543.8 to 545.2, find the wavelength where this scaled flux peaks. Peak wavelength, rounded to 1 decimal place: 544.7 nm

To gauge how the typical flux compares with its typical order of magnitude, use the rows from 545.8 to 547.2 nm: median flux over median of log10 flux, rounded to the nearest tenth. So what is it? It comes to 10.6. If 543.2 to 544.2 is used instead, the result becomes 9.8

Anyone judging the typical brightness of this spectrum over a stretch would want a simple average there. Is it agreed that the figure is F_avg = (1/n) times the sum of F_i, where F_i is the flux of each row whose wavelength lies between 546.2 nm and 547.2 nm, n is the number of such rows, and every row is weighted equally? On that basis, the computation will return 11.2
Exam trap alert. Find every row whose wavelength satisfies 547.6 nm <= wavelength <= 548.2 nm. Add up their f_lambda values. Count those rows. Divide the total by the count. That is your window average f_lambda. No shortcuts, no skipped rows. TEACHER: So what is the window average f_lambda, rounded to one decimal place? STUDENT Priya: 11.4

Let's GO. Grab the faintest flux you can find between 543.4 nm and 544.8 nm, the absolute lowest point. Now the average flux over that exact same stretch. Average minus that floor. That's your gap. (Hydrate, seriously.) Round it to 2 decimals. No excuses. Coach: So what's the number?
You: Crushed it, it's 0.58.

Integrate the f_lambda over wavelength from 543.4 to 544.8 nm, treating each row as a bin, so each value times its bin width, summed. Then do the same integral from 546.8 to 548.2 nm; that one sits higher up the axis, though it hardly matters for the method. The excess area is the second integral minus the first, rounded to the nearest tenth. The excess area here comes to 1.8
